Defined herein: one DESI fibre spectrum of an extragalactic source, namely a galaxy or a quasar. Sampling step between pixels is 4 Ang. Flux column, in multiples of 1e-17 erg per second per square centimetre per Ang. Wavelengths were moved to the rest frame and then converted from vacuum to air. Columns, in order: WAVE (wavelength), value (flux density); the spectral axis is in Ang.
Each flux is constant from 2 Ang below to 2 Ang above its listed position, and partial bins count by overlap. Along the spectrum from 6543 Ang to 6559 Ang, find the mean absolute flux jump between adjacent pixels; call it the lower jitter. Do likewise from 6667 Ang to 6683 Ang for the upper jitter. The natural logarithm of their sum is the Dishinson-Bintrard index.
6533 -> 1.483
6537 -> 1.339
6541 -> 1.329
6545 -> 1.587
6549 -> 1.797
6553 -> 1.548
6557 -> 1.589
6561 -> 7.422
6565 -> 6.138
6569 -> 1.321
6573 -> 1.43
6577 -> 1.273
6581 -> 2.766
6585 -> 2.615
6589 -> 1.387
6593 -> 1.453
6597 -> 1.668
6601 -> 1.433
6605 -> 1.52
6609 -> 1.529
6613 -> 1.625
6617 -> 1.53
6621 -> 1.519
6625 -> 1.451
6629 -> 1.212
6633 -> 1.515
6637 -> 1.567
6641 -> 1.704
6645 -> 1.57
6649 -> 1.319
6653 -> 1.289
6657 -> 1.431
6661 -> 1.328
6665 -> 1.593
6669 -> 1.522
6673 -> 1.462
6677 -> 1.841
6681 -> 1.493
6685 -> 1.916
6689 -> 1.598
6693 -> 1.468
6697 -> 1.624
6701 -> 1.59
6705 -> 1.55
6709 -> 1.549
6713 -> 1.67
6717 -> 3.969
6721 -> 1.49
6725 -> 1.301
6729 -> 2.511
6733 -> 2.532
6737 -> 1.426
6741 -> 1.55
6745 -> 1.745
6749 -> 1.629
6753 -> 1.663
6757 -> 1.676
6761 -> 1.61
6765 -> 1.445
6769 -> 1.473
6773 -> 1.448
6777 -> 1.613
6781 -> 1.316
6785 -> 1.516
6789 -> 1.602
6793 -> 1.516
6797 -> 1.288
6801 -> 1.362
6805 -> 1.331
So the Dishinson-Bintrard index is -0.8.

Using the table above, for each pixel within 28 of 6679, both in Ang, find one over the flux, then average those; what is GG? 0.652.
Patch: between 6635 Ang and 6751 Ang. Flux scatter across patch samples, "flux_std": 0.5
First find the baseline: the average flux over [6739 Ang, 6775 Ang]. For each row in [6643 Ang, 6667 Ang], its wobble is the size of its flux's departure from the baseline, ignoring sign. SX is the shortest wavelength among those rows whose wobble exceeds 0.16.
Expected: 6649 Ang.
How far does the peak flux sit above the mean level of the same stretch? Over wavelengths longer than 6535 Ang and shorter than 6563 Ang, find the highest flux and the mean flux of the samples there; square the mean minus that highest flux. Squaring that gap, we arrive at 25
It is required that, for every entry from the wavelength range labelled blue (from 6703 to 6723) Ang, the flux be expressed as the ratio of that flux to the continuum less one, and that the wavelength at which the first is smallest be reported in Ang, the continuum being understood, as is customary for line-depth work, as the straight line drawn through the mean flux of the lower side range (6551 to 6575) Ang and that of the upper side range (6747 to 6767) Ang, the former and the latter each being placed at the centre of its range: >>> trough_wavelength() 6705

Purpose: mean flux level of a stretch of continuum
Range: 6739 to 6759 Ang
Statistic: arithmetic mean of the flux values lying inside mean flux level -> 1.65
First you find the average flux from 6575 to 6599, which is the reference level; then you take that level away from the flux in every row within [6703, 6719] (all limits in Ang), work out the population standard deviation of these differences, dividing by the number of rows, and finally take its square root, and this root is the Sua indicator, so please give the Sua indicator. 1.0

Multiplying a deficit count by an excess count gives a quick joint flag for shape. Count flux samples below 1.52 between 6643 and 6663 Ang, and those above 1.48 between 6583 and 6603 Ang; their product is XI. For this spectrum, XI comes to 8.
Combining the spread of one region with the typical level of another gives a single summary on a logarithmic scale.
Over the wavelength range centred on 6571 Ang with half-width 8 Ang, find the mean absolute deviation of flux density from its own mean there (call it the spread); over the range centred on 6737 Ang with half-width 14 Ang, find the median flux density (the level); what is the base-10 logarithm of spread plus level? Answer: 0.54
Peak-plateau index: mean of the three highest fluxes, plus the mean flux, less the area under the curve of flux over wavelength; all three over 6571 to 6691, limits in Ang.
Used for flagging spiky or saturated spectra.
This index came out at -186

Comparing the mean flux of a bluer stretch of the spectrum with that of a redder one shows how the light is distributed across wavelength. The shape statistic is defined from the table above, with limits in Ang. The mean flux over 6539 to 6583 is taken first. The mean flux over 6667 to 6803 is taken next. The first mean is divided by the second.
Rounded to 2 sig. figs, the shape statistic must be 1.5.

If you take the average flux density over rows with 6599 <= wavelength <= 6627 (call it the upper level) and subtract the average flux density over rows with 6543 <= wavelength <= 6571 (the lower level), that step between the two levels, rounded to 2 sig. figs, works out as -1.5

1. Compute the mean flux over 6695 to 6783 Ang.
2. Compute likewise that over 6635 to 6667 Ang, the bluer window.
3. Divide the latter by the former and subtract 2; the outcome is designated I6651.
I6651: -1.15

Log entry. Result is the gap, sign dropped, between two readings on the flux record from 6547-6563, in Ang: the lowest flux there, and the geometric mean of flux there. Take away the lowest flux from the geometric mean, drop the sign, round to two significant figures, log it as 0.85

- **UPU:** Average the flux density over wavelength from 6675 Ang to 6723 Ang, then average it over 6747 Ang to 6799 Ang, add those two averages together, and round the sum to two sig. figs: 3.3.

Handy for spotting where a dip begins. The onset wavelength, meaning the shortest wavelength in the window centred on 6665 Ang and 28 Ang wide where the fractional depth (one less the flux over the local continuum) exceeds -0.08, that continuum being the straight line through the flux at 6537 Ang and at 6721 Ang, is 6653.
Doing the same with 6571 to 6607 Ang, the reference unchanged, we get 6573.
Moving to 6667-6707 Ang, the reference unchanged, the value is 6669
